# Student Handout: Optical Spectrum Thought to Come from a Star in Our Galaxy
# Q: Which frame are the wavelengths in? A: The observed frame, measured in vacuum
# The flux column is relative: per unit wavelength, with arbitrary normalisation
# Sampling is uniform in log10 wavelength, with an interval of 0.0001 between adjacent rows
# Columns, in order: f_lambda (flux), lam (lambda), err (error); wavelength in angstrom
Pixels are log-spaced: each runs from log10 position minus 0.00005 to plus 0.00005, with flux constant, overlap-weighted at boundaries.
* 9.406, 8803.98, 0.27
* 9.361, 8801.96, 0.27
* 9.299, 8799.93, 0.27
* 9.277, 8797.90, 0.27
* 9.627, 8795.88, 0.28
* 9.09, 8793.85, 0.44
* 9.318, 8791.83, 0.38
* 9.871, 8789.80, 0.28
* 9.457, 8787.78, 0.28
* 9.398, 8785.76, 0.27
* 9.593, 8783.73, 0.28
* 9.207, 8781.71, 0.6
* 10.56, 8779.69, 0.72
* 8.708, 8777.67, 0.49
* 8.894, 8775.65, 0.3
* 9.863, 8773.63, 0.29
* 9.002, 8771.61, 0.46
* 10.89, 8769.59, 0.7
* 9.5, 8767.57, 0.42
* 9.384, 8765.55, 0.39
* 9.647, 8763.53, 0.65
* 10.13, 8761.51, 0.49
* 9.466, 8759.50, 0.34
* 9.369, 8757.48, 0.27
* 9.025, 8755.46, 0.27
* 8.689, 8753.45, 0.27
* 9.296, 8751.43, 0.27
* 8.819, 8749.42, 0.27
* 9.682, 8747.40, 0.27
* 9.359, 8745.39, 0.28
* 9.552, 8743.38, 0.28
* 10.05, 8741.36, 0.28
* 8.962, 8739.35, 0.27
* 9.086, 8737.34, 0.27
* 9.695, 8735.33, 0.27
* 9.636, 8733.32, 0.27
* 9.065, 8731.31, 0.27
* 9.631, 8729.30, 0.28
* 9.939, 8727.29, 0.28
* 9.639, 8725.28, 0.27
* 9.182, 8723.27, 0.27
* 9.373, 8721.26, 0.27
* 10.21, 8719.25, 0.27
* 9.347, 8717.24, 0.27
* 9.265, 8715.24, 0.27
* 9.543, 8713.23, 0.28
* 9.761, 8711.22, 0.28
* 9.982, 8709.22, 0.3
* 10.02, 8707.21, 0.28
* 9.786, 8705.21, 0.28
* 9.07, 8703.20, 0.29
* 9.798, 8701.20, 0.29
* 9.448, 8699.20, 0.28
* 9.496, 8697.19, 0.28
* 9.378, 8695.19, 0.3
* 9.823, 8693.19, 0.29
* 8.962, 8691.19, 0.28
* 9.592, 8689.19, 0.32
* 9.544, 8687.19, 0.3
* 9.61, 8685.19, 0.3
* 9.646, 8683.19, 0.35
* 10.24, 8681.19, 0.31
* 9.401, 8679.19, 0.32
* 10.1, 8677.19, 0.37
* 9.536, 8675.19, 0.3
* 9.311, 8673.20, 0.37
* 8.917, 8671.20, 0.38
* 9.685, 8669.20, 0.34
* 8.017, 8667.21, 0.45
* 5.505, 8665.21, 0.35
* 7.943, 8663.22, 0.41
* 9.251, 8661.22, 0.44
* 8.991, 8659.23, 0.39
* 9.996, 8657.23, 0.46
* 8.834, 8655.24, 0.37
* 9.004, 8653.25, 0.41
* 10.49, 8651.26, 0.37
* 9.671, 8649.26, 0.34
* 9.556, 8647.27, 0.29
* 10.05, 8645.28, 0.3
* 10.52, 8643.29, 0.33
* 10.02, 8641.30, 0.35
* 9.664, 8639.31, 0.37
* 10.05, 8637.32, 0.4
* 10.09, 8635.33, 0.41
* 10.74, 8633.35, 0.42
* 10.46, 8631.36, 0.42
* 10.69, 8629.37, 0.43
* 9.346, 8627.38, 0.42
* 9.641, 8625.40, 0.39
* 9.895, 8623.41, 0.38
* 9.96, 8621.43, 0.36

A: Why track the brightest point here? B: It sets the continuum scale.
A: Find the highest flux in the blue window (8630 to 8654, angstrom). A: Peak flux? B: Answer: 10.74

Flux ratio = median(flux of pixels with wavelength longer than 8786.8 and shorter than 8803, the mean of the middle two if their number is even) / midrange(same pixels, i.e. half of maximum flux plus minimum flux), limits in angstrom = 0.985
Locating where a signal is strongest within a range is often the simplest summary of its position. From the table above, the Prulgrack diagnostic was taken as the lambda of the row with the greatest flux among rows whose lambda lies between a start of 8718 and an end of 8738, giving 8719.25 angstrom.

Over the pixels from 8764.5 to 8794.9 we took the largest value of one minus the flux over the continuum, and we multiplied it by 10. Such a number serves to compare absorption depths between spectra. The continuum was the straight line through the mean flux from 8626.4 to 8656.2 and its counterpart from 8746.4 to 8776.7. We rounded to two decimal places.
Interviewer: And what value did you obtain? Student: 0.71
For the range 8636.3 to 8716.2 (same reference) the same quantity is 4.41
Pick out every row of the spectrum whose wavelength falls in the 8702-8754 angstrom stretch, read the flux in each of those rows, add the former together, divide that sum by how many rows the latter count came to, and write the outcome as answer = 9.5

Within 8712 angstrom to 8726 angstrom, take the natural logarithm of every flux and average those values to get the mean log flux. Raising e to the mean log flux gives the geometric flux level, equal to 9.5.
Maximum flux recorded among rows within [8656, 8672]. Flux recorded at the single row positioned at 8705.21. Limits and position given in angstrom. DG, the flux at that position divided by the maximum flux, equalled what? 0.98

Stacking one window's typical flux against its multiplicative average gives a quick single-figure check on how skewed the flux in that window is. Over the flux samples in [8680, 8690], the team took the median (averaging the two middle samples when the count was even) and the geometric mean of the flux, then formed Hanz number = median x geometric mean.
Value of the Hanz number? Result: 93.4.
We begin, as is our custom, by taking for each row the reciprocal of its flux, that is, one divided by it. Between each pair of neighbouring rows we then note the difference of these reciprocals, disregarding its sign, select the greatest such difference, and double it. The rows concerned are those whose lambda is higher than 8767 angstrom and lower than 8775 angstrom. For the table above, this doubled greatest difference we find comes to 0.039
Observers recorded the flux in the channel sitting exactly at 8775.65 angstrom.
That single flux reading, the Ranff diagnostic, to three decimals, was 8.894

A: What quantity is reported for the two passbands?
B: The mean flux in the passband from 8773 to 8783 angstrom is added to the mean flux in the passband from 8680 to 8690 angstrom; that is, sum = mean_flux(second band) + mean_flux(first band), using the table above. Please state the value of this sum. 19.2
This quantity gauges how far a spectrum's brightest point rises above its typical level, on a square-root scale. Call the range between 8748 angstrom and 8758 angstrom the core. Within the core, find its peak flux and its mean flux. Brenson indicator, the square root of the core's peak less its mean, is 0.57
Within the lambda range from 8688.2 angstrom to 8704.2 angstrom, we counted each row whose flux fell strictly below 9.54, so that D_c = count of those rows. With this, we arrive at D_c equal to 5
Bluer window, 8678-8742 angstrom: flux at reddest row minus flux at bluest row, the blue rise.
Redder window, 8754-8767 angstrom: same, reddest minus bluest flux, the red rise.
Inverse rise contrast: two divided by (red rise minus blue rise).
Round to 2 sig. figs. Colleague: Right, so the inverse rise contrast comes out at -6.9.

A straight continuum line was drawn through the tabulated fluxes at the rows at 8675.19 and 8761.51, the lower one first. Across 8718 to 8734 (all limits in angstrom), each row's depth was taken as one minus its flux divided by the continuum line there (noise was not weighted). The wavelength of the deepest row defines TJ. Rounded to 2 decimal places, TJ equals 8731.31 angstrom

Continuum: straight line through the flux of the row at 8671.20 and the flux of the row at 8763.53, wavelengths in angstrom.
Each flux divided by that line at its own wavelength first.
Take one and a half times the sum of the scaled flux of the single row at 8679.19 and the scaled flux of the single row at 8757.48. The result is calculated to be 3.03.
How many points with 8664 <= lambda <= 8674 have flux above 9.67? 1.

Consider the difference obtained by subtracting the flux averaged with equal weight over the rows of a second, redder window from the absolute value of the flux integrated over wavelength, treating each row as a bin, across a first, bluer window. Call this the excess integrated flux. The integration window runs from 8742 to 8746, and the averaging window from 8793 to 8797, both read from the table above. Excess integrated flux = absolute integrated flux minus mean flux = 29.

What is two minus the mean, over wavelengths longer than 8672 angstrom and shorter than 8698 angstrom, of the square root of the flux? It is -1.10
